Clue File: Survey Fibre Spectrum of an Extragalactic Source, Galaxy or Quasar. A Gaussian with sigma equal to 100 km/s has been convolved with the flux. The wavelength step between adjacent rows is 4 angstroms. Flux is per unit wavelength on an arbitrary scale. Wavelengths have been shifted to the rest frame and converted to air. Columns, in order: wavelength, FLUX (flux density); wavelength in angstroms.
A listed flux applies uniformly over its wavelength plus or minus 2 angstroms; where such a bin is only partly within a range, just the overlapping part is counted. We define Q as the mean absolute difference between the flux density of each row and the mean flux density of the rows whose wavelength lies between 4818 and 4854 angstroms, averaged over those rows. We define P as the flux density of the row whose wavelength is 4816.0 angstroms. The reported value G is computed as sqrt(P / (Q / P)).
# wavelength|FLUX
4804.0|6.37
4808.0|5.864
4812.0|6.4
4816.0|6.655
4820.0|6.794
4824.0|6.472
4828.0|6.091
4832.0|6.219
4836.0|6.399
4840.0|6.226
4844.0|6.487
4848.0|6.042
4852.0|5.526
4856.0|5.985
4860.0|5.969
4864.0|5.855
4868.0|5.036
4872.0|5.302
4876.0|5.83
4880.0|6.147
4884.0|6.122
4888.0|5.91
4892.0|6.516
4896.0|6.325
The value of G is 13.2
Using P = 6.655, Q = 0.255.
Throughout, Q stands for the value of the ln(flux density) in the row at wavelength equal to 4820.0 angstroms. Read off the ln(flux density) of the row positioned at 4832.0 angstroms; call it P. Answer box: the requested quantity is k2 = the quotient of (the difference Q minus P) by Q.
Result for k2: 0.05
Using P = 1.83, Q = 1.92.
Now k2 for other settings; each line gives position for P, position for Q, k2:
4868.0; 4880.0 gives 0.11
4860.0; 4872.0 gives -0.07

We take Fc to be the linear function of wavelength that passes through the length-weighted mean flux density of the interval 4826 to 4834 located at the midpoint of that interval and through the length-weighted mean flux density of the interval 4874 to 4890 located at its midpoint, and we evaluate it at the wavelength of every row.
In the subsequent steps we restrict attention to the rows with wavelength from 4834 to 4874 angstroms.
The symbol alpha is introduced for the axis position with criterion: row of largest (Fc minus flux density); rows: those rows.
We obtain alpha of 4868.0 angstroms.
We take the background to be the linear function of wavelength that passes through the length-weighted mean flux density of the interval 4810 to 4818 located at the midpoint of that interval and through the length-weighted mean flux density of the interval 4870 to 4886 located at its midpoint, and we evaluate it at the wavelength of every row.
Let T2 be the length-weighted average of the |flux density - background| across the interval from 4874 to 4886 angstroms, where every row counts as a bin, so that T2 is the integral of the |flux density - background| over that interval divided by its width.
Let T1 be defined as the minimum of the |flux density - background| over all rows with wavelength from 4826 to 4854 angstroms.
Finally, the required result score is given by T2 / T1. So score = 9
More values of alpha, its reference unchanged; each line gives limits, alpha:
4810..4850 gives 4828.0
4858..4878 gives 4868.0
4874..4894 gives 4876.0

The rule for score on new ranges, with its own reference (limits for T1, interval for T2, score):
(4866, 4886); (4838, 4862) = 5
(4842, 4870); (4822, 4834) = 2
